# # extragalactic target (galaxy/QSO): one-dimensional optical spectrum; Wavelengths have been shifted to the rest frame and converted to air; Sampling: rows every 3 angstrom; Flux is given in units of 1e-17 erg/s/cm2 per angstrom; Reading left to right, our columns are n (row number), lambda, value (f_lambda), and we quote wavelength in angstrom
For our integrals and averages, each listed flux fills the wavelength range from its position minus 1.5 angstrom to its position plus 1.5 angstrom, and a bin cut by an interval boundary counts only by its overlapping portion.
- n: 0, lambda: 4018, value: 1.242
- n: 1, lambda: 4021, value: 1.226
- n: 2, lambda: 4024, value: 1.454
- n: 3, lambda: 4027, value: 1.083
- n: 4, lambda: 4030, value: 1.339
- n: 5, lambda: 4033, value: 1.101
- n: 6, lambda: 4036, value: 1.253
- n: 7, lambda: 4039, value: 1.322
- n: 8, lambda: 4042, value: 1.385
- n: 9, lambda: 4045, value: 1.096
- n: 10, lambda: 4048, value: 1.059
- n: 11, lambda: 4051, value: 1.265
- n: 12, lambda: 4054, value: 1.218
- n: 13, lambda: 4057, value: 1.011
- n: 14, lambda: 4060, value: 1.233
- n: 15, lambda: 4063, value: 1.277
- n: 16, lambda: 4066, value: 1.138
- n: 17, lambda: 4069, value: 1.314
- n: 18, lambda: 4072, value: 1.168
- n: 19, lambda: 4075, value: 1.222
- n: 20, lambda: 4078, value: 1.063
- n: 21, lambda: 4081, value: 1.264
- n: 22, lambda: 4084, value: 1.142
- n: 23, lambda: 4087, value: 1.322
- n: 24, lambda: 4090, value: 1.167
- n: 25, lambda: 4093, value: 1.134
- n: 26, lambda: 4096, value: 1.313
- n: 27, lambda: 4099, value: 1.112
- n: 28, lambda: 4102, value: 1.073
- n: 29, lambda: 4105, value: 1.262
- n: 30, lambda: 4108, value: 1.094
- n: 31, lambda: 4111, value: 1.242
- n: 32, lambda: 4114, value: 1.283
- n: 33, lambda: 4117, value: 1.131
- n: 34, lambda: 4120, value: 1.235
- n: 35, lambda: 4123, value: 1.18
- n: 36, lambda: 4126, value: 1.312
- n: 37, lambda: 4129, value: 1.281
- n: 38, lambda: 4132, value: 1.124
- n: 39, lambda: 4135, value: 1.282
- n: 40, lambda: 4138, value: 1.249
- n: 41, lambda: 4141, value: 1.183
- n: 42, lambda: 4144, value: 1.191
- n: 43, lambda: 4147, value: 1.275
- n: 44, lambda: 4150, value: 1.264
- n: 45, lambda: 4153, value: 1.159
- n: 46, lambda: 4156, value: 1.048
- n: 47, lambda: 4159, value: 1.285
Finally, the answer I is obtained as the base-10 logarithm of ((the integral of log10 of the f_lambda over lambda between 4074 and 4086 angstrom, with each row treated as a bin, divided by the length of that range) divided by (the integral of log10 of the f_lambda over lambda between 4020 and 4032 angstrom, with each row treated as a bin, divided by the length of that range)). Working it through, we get -0.16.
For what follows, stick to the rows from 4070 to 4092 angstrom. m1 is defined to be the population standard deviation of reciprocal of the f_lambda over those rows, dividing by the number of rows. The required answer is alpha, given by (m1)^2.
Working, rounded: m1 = 0.056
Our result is 0.0031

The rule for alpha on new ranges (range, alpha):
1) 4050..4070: 0.0052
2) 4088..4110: 0.0035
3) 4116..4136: 0.0023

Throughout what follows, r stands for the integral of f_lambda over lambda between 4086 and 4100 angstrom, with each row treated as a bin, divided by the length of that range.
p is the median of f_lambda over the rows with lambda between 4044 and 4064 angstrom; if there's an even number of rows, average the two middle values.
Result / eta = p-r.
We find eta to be 0.01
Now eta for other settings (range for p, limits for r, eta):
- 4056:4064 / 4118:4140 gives 0.00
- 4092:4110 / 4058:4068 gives -0.09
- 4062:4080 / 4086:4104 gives 0.01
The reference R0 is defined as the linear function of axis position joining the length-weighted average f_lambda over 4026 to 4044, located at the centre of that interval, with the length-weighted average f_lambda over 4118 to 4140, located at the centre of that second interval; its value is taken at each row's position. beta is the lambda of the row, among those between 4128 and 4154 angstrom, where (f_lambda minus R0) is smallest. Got 4132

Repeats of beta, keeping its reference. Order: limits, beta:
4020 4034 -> 4027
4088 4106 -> 4102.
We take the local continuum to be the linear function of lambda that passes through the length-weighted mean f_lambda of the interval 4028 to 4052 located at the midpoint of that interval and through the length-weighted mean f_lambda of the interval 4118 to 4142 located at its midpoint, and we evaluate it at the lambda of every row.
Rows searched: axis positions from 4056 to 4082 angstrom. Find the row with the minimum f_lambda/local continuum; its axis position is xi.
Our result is 4057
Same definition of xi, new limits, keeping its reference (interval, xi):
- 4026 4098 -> 4057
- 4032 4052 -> 4048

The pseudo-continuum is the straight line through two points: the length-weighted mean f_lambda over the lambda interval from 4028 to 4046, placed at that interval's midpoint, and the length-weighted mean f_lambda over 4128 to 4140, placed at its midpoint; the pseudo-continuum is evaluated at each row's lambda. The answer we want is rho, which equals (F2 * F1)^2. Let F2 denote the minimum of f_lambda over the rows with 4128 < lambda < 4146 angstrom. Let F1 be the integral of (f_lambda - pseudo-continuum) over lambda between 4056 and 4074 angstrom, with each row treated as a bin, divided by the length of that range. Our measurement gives 0.0028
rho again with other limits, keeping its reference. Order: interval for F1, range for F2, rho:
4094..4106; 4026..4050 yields 0.0030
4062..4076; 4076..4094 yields 0.0005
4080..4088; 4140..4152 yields 0.0000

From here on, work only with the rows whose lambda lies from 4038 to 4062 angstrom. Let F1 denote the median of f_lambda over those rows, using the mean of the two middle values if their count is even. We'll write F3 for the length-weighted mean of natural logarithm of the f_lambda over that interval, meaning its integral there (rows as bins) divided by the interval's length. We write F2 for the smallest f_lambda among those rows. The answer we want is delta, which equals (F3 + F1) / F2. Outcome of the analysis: 1.39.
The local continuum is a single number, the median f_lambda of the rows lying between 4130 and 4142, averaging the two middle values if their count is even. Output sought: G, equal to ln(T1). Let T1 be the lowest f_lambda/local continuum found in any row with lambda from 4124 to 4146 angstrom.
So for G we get -0.079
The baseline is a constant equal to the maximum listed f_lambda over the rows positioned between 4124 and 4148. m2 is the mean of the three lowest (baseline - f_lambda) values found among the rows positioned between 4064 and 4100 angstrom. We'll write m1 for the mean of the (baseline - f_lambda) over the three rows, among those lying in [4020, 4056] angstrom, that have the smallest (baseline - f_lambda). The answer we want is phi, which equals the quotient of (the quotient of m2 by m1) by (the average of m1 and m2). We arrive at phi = -1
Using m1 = -0.081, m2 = -0.004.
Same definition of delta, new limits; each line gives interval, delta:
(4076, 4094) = 1.24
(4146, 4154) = 1.27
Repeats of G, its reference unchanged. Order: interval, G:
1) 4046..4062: -0.185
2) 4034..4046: -0.104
